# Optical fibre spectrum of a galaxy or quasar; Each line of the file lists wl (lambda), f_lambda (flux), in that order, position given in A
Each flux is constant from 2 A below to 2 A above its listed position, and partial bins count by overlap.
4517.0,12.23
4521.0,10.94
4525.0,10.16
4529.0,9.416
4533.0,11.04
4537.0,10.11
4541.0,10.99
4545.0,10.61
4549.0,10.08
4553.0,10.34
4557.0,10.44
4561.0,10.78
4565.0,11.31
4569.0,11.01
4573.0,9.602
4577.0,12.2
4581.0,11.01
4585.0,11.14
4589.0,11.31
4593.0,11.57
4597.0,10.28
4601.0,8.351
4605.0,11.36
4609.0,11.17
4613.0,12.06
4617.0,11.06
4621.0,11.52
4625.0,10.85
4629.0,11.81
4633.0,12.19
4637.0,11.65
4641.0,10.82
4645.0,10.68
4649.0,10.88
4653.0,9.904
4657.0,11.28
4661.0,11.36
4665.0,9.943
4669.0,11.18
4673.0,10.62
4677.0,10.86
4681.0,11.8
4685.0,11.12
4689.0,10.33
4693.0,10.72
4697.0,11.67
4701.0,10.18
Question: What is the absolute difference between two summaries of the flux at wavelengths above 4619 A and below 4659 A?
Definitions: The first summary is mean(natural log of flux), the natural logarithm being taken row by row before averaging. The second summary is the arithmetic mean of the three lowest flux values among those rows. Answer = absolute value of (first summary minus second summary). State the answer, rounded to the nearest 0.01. 8.06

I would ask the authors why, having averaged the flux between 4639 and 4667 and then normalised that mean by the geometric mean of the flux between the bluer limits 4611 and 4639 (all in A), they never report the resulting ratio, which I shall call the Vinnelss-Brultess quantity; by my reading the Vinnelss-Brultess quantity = 0.92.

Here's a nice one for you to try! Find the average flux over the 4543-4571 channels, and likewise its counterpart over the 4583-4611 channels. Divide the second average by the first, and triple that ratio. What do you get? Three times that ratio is 3.02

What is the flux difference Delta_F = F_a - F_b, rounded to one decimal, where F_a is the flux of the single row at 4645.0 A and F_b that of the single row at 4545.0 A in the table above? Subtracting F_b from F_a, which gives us 0.1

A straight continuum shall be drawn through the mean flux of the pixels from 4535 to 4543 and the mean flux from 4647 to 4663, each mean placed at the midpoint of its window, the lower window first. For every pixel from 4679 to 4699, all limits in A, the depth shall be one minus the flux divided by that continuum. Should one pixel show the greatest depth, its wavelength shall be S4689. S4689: 4689.0 A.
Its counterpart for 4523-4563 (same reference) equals 4529.0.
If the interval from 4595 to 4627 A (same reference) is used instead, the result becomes 4601.0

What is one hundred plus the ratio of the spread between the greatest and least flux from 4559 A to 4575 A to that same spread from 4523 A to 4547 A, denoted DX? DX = 101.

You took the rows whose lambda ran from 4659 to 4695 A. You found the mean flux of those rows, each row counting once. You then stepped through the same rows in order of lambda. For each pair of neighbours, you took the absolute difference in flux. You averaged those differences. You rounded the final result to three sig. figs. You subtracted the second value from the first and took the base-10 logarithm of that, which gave 1.00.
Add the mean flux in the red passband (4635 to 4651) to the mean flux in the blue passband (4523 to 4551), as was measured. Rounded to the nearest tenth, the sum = 21.4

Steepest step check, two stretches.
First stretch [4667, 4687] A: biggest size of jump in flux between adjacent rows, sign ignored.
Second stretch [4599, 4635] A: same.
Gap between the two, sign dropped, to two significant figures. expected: 2.1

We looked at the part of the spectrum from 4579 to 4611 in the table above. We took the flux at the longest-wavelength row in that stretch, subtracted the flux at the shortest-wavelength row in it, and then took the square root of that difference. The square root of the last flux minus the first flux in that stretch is 0.4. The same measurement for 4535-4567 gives 1.1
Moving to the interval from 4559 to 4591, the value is 0.7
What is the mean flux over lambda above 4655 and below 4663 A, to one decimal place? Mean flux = 11.3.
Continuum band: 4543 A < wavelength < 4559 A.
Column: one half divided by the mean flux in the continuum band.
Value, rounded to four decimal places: 0.0482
